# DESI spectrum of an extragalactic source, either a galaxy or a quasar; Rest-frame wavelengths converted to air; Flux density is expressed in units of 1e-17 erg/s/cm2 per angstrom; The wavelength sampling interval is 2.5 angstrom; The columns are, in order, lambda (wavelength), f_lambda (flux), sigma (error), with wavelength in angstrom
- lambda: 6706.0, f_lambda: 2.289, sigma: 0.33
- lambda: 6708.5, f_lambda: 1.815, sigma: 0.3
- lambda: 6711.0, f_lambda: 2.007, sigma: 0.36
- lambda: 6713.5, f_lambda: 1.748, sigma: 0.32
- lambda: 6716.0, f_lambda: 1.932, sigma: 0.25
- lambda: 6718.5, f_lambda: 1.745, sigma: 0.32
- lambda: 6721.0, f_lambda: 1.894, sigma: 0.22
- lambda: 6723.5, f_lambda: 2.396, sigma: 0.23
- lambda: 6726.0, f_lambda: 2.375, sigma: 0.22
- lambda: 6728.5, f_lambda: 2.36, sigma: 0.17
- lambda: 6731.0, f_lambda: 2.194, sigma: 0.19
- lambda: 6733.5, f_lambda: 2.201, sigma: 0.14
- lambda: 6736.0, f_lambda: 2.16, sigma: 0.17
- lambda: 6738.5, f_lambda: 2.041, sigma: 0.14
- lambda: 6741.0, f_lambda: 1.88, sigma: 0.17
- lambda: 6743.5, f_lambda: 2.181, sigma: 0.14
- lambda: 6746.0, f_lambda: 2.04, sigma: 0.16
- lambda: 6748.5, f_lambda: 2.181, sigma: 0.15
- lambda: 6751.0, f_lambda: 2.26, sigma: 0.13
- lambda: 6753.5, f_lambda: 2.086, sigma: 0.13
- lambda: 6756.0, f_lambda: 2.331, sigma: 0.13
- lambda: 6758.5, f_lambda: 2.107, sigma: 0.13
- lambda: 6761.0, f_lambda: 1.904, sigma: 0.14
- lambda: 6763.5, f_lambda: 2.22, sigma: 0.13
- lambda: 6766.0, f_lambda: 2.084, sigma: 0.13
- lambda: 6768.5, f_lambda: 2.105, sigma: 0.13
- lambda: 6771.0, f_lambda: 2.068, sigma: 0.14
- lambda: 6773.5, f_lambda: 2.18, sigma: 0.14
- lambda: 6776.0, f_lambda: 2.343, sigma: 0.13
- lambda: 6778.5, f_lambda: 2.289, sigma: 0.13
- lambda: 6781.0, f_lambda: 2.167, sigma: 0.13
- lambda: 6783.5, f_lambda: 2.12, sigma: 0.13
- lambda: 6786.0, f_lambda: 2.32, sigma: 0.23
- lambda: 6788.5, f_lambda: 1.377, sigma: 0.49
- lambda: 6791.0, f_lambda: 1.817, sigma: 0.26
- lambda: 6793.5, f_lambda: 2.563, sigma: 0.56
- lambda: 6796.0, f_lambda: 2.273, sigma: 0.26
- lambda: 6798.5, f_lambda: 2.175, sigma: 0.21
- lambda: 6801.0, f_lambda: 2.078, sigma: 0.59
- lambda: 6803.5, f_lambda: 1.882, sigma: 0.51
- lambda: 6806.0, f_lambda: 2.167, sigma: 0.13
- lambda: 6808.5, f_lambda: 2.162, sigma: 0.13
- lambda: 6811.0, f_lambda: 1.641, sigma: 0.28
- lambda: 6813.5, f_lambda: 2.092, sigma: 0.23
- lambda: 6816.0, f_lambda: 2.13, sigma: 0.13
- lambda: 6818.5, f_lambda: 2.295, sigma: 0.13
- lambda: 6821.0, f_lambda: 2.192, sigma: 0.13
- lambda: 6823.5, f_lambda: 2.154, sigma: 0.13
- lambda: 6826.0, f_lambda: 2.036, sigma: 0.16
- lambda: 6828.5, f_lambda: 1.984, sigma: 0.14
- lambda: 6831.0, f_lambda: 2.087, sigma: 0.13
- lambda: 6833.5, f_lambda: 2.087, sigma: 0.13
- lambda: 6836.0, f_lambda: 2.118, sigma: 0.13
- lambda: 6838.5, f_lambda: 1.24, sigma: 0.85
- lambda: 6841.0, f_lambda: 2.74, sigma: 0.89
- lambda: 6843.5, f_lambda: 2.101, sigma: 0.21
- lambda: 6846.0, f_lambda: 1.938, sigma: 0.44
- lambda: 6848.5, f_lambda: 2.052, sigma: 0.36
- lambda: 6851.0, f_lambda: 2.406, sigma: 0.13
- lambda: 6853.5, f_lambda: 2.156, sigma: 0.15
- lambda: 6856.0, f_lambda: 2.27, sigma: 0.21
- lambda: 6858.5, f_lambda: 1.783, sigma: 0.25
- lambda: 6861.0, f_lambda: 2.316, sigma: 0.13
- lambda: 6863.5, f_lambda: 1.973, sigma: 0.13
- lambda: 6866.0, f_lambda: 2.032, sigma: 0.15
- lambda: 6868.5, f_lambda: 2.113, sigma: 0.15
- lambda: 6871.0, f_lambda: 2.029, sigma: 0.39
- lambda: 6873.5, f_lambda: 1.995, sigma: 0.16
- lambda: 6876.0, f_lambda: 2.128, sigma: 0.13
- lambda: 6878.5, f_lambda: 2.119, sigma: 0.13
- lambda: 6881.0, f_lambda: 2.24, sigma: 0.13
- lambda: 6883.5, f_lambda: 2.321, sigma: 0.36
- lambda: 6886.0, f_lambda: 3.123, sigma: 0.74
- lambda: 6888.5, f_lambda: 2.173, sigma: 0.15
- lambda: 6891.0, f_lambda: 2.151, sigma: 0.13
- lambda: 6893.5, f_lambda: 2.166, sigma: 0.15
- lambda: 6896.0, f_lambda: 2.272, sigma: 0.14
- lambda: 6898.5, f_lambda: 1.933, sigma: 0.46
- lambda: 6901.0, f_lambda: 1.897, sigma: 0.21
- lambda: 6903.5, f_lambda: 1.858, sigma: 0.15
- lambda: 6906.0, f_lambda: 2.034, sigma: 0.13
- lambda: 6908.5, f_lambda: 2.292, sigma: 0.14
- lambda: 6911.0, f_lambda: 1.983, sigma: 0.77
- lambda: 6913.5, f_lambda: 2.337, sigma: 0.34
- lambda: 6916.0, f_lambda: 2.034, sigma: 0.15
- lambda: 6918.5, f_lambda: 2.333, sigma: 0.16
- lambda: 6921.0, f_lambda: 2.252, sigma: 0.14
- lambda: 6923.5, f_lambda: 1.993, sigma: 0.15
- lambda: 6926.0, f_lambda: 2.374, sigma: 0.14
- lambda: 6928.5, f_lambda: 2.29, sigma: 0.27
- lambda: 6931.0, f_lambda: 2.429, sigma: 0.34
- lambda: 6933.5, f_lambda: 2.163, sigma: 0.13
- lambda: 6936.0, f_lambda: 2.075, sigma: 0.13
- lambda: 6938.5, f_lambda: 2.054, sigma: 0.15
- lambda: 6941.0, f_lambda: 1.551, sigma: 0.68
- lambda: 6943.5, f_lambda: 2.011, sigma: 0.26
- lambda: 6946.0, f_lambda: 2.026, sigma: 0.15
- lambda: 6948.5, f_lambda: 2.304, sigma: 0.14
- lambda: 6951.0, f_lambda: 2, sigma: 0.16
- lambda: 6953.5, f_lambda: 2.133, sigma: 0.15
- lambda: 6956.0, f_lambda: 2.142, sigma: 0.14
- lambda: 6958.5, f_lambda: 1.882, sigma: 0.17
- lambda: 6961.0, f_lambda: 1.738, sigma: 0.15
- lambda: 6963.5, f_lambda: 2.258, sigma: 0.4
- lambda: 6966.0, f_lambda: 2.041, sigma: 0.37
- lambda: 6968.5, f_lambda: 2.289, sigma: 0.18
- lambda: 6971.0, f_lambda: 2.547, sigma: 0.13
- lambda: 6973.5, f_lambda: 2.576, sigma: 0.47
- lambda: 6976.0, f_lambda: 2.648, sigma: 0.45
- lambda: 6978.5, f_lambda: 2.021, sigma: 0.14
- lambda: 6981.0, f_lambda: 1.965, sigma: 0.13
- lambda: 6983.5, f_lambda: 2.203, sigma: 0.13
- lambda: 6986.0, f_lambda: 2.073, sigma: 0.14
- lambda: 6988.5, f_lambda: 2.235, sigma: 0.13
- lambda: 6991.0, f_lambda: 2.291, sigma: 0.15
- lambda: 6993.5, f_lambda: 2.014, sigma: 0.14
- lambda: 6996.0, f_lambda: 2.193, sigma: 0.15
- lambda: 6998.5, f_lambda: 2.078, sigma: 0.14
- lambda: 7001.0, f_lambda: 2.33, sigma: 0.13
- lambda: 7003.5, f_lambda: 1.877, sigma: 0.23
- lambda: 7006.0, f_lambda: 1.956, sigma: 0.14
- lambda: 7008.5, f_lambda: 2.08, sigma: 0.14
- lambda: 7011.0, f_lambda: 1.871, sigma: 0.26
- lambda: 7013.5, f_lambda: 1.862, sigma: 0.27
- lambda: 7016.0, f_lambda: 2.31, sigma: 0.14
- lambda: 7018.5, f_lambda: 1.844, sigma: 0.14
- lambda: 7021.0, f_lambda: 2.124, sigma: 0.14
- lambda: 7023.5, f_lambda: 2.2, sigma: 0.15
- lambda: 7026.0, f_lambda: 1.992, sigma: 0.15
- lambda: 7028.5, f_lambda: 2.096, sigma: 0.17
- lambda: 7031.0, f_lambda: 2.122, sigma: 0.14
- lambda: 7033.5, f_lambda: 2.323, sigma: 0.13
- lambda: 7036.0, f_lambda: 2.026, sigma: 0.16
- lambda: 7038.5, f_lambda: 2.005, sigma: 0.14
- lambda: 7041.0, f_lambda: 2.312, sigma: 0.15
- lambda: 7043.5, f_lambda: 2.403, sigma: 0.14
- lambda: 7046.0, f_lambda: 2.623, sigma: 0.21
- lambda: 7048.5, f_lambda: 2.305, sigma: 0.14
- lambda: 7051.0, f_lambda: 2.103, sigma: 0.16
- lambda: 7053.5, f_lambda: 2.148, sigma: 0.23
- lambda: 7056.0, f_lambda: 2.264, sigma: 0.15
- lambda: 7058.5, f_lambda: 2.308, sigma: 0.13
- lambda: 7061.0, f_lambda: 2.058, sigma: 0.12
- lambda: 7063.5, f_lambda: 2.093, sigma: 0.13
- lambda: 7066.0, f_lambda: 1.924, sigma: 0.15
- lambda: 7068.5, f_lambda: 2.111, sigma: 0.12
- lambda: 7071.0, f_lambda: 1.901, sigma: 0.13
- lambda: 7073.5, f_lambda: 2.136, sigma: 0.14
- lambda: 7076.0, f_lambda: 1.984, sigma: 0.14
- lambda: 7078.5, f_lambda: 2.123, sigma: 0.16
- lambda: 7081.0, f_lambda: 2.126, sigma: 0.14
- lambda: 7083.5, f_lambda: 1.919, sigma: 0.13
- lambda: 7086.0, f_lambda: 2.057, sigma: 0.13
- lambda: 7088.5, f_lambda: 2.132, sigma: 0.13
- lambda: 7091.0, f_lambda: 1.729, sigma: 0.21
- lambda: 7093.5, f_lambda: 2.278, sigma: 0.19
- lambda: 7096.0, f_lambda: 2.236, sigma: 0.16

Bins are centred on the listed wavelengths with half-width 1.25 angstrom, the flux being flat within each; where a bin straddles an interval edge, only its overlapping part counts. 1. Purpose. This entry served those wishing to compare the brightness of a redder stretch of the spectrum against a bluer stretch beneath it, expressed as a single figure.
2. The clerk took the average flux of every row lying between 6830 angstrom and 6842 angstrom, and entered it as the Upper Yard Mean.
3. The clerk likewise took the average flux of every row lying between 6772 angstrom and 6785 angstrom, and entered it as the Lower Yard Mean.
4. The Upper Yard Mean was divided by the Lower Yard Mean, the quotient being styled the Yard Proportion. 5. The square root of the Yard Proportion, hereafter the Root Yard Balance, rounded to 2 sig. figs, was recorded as 0.96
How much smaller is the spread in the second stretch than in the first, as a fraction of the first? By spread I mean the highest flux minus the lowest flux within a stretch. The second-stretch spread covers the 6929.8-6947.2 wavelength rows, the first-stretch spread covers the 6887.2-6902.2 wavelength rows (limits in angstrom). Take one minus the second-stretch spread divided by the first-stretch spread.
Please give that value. -1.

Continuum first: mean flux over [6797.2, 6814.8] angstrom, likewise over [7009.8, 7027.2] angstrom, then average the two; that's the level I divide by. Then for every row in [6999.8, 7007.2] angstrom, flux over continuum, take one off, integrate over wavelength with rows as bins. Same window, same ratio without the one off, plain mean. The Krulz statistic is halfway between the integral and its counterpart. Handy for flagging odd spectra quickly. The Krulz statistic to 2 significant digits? 0.55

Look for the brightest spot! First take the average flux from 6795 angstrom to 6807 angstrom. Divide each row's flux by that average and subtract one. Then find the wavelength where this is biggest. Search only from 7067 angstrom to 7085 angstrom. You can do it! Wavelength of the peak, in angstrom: 7073.5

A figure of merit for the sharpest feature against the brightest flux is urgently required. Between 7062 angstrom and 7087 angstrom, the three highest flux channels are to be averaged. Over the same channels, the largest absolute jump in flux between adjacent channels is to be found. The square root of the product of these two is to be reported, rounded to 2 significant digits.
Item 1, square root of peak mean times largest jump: 0.71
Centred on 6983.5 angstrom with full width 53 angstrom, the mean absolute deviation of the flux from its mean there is 0.191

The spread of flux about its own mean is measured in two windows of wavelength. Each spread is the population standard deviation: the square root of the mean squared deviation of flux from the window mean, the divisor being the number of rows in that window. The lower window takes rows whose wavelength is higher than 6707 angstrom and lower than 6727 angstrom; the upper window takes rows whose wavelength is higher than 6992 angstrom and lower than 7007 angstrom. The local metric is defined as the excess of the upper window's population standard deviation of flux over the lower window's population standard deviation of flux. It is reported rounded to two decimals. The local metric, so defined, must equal -0.09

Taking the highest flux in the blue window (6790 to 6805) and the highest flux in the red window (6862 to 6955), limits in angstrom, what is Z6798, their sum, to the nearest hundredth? 5.69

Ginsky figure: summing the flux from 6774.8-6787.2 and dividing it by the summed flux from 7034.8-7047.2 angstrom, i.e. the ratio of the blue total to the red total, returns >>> 0.99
